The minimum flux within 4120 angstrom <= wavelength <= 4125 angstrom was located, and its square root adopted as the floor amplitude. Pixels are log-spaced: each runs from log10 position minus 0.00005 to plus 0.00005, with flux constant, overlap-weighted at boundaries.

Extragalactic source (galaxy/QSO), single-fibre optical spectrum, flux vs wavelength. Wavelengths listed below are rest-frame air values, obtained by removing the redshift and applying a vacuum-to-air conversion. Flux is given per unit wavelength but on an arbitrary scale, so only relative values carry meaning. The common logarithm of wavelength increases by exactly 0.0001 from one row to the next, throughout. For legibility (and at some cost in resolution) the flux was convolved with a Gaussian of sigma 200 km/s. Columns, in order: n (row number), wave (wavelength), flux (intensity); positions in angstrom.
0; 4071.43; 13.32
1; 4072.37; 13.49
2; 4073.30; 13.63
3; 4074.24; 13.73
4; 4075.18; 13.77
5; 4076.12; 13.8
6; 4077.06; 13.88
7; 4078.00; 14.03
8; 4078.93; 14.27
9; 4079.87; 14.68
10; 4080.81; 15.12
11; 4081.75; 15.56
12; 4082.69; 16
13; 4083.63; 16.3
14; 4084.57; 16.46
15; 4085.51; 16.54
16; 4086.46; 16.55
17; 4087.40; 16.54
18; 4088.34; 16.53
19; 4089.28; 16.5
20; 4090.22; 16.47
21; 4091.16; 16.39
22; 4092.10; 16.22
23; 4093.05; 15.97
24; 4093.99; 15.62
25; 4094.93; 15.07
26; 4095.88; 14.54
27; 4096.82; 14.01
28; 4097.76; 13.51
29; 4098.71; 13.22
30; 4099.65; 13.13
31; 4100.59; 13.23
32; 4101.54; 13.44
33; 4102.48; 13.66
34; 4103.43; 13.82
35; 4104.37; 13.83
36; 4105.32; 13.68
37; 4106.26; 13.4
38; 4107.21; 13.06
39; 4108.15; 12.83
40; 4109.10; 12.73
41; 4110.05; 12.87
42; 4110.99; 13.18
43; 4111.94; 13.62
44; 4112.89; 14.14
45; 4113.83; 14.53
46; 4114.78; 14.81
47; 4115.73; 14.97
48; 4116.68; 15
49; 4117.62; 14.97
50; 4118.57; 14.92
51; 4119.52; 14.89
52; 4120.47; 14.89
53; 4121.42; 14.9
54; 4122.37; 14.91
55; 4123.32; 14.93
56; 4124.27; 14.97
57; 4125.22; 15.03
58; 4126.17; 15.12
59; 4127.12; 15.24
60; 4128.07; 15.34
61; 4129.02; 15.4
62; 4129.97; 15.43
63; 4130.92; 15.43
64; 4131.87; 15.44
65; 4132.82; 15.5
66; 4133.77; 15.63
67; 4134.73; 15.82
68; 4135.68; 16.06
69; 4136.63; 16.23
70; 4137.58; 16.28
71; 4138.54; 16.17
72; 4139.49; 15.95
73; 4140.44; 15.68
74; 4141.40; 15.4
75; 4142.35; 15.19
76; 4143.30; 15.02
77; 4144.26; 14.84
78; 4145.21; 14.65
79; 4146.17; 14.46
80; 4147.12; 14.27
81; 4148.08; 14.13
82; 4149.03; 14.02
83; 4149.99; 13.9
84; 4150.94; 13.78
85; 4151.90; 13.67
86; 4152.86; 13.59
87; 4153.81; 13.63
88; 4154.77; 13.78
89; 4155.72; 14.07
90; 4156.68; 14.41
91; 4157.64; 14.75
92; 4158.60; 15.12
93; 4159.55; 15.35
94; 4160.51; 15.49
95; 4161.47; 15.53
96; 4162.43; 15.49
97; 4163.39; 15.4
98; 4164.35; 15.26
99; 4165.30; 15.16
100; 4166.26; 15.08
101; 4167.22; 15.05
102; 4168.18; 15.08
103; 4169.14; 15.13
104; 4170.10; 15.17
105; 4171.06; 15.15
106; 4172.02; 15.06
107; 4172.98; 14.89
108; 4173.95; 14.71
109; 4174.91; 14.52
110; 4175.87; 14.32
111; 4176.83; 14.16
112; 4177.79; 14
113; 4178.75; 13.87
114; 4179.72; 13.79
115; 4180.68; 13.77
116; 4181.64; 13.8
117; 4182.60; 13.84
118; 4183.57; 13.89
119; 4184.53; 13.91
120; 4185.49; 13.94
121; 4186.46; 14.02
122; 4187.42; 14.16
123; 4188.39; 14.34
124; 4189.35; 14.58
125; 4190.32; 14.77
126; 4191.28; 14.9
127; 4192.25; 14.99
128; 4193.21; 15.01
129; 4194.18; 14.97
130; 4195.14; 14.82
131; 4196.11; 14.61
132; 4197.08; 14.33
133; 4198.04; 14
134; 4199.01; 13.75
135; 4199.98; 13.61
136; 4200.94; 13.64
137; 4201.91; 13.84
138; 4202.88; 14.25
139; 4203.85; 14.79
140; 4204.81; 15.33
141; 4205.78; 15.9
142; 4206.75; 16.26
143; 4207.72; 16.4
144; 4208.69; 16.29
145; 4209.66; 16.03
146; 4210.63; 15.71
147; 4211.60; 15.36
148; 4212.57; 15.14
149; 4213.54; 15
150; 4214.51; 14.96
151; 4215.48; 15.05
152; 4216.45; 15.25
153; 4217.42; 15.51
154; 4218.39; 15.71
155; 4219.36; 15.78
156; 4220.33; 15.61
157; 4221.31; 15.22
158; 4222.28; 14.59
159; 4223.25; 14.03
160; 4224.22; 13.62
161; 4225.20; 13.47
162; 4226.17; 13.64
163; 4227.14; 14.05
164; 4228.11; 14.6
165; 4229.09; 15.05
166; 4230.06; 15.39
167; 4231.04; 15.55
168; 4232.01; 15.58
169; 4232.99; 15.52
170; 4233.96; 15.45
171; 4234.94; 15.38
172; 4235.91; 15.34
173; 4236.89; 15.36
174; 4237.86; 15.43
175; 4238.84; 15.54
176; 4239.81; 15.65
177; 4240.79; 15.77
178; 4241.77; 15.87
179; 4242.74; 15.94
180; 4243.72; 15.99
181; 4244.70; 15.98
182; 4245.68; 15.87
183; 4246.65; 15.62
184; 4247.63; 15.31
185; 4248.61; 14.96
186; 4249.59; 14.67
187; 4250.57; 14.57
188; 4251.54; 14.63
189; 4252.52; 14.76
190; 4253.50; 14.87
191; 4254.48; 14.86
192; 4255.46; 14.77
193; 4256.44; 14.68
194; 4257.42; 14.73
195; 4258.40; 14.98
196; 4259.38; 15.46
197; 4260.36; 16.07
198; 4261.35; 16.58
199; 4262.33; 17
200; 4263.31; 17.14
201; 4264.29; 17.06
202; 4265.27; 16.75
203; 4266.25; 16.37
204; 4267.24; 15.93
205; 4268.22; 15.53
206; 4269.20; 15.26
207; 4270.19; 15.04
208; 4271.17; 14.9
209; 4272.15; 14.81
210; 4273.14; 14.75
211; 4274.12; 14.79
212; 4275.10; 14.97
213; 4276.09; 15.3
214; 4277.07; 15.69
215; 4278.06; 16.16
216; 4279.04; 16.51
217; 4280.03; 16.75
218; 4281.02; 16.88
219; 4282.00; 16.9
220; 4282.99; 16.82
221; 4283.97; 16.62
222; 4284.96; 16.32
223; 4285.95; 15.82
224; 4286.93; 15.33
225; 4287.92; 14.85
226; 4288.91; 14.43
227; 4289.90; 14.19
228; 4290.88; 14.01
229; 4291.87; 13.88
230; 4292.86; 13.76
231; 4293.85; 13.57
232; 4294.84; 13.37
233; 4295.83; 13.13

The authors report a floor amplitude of 3.86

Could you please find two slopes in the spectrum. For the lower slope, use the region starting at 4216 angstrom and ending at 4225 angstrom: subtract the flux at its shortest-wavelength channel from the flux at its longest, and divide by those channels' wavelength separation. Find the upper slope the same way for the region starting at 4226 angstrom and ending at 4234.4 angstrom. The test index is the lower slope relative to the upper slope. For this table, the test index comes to -0.90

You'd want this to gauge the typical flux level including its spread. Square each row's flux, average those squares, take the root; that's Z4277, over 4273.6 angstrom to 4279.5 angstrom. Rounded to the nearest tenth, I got 15.6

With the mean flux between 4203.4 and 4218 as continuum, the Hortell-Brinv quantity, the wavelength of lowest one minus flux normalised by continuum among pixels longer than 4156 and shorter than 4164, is 4161.47 angstrom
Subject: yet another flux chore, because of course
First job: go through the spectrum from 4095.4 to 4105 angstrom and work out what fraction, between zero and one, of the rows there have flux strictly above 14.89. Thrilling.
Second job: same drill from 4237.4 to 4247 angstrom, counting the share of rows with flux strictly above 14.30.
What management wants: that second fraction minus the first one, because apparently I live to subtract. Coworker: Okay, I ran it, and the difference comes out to 1.0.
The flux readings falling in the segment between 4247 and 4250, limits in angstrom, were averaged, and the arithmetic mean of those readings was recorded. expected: 15.0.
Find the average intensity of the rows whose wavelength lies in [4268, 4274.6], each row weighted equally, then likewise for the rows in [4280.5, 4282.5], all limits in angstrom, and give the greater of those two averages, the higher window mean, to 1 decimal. 16.9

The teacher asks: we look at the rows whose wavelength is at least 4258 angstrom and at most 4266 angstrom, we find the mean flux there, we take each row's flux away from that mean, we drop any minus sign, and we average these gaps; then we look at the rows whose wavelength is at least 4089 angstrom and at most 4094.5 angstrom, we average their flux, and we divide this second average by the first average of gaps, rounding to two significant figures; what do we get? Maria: 25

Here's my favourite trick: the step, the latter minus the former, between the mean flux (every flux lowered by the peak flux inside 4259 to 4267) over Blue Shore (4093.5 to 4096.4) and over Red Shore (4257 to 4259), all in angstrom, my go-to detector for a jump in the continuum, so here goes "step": -0.2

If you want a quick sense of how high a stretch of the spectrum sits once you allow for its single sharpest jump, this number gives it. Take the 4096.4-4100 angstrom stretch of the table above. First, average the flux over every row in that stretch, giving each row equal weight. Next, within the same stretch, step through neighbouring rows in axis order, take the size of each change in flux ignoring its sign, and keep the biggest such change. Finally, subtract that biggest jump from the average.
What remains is 13.0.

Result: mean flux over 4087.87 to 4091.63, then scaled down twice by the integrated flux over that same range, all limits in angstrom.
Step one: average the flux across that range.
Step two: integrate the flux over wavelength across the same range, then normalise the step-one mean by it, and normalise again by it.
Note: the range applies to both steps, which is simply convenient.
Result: 0.0043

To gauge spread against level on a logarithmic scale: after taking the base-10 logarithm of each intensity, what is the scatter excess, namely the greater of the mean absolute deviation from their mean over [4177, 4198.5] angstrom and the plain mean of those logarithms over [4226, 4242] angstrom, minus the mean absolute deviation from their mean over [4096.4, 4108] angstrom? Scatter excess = 1.175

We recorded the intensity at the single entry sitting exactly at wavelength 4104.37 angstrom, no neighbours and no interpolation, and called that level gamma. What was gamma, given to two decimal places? 13.83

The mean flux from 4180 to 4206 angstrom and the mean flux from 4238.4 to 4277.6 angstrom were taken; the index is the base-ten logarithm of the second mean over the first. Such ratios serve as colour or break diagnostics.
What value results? 0.033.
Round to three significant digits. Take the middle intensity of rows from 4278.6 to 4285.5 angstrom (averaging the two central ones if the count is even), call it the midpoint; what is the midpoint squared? 281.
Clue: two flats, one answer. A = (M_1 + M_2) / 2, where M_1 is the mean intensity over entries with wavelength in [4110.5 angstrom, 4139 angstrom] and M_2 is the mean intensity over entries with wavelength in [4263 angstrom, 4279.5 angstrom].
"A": 15.4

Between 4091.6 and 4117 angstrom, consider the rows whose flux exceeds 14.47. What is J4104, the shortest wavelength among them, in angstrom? 4092.10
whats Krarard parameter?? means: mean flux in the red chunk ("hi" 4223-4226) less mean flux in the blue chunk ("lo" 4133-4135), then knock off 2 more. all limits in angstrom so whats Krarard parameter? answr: -4.0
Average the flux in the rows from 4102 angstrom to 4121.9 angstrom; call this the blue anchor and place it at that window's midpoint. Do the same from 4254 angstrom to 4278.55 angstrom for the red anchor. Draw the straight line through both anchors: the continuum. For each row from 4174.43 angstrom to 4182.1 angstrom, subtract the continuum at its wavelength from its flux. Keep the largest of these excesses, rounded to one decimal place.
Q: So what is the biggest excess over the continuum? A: -0.1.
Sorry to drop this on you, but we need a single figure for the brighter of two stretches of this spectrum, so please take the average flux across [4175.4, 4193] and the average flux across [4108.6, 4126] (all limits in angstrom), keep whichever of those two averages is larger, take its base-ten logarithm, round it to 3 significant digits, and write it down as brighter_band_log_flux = 1.16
